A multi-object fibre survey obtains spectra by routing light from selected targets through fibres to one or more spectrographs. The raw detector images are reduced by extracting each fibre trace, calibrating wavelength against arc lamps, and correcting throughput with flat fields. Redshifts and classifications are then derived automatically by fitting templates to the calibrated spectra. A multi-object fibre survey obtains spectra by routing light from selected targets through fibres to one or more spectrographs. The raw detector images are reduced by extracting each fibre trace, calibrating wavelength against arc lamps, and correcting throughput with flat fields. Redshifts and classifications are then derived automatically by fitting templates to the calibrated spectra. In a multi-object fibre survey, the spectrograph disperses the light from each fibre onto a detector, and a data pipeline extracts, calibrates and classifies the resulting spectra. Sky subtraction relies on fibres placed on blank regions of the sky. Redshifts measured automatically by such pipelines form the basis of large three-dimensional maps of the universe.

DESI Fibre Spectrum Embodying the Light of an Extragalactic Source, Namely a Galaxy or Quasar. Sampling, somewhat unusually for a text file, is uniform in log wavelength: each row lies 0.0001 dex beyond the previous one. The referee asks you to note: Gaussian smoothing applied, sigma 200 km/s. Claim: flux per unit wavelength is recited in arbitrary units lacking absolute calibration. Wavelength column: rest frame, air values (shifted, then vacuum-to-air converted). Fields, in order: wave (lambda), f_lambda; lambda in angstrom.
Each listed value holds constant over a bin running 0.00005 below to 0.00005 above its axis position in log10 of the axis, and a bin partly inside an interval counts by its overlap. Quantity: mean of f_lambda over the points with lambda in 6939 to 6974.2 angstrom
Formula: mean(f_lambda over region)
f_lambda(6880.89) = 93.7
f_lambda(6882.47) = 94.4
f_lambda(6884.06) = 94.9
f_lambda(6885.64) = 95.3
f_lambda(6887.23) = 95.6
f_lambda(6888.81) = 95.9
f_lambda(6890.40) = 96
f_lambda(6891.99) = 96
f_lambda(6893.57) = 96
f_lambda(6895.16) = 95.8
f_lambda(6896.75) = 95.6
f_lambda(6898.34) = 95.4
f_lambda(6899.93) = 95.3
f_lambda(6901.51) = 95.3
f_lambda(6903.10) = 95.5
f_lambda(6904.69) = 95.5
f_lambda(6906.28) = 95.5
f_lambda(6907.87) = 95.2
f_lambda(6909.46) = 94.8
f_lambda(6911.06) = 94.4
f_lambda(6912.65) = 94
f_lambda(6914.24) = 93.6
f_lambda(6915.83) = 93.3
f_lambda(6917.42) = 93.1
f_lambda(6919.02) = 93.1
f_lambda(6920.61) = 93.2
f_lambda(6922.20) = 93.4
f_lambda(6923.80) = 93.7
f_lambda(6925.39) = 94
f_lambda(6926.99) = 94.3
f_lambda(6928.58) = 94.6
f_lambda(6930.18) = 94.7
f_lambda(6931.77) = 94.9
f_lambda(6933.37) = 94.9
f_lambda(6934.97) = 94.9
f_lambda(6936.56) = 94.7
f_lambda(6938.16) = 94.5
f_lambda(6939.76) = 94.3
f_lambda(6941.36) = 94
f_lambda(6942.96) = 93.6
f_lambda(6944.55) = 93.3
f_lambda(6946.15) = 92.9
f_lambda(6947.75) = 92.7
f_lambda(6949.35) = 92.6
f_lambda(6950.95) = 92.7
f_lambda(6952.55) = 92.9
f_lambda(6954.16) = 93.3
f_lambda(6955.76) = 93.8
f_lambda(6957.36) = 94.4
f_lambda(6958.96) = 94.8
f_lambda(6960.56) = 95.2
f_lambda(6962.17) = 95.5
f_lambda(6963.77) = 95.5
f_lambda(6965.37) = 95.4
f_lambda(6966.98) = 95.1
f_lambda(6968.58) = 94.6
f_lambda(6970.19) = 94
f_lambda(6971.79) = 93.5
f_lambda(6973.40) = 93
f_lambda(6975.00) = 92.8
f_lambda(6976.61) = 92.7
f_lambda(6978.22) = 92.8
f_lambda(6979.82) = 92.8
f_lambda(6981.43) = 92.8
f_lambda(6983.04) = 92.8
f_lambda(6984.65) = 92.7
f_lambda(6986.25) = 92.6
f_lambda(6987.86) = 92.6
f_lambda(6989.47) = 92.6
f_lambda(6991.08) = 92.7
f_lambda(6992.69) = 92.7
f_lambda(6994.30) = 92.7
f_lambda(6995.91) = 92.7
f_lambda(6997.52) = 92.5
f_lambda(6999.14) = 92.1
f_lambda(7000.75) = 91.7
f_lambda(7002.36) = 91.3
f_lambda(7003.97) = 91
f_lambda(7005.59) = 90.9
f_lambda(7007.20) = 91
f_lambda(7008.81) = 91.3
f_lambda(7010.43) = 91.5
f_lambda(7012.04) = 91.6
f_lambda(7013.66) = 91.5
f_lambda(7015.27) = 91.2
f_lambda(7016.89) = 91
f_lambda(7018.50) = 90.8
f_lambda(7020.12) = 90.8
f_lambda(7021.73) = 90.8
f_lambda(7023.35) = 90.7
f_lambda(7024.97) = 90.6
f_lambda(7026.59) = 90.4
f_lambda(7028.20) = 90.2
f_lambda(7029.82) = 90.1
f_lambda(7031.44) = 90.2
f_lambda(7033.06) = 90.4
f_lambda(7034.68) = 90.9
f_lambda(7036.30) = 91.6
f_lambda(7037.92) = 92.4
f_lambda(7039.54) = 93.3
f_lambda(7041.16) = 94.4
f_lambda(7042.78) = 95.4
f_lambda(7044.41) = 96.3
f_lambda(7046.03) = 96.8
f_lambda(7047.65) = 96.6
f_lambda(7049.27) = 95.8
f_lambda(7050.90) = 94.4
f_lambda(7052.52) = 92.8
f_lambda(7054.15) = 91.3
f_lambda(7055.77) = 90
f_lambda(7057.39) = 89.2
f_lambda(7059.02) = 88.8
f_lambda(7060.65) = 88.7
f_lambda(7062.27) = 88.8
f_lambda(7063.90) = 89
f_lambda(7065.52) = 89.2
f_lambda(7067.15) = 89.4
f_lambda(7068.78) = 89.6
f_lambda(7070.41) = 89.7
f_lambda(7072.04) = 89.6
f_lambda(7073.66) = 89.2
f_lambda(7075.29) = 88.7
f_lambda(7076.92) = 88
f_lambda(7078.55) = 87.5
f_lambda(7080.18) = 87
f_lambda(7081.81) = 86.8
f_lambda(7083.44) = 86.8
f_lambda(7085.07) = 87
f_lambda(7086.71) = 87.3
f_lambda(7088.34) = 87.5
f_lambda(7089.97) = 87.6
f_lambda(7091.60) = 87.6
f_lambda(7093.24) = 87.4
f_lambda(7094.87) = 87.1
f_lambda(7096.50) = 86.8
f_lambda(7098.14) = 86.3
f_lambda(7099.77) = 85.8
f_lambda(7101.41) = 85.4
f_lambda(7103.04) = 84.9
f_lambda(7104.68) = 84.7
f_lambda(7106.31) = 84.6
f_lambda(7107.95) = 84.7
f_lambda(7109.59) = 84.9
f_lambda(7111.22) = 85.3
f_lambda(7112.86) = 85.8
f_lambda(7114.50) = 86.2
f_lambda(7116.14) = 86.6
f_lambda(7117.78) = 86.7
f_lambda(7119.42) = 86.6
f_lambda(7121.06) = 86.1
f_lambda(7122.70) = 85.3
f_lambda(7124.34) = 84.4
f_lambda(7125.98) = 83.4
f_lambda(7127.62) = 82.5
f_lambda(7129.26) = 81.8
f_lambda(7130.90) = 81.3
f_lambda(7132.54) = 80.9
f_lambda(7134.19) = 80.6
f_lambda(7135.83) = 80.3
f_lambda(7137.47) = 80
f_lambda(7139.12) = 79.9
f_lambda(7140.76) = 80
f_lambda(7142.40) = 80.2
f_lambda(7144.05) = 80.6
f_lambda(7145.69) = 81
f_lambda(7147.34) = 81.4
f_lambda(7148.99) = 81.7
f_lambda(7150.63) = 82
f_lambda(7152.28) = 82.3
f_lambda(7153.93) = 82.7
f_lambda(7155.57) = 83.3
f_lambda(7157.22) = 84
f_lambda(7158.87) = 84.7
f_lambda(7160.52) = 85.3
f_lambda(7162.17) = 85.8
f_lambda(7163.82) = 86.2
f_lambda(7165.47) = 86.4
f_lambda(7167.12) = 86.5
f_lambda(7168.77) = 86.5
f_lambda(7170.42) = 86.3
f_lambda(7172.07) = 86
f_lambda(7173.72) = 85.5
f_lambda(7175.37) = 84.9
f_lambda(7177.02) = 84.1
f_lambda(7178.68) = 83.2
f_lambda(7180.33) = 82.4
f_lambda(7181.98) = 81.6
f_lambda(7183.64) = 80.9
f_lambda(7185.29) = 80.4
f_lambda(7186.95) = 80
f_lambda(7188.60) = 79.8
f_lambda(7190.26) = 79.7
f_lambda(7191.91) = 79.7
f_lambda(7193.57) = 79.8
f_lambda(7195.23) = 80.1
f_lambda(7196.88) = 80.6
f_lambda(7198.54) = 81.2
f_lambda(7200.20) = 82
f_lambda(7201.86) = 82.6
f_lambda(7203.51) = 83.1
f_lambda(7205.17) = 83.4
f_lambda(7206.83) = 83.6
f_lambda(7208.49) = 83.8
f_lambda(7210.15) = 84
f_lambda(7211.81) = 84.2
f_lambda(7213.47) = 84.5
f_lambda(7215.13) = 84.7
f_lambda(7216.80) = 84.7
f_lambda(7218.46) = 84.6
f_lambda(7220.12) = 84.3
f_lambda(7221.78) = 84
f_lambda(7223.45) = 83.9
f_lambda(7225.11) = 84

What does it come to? 94.0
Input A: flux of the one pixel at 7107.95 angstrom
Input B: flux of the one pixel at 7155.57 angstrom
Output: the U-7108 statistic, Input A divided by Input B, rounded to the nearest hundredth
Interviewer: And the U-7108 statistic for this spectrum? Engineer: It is 1.02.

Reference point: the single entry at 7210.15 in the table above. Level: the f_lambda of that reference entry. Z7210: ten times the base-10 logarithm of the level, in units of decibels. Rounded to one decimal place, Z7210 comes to 19.2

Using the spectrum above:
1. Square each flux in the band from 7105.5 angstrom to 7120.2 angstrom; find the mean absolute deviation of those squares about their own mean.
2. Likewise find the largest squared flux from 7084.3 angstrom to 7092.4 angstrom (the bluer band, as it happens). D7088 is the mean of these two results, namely 3901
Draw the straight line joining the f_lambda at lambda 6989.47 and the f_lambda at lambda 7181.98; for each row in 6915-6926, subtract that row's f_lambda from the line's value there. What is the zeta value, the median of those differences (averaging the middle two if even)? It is 3.33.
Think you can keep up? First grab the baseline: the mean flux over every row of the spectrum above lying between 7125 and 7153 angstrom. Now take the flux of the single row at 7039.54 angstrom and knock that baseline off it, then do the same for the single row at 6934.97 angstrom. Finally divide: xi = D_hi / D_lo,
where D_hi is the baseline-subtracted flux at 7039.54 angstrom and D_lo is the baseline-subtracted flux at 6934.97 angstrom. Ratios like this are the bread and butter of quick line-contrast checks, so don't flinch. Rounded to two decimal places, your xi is 0.88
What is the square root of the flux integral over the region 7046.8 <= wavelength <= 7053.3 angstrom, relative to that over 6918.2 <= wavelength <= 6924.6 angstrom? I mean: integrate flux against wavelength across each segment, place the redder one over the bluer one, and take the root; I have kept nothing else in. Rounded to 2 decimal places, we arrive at 1.02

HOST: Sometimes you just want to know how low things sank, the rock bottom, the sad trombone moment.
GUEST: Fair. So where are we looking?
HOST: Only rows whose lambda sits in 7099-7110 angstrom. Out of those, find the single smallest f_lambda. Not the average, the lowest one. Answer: 84.6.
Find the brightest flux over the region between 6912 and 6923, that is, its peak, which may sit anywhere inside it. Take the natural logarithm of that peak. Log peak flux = 4.54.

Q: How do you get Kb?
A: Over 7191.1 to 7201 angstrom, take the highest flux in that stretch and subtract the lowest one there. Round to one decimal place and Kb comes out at 2.3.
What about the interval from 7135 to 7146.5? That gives 1.1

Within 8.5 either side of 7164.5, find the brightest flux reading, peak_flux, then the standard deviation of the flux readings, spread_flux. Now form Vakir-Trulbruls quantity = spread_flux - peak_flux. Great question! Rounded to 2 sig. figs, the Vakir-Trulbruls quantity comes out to -86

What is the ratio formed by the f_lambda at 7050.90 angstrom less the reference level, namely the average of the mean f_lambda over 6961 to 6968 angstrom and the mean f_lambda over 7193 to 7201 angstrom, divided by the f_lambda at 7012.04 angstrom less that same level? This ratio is 1.8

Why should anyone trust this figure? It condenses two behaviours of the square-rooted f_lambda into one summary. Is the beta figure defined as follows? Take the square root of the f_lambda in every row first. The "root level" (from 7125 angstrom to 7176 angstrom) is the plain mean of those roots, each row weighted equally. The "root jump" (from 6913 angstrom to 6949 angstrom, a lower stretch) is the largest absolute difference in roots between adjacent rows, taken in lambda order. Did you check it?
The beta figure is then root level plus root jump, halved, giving 4.57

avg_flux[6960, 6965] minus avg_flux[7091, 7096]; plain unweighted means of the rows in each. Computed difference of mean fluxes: 8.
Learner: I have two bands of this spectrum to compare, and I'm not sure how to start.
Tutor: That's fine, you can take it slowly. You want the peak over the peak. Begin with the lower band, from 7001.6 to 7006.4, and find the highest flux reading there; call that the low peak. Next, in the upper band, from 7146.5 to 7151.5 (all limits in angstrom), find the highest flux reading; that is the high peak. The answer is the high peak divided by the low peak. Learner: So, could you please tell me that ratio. 0.90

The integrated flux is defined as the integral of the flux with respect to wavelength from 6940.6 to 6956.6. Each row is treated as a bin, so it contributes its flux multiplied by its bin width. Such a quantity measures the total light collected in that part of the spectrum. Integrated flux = 1491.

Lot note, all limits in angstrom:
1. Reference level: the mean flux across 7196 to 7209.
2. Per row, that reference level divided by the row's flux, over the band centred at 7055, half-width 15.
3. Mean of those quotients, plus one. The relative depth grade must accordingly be 1.90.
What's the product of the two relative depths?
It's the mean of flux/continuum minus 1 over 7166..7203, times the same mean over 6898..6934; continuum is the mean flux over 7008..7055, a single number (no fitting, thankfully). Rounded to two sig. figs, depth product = -0.0025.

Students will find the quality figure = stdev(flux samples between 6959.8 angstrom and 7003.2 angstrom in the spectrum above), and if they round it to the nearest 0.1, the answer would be 1.2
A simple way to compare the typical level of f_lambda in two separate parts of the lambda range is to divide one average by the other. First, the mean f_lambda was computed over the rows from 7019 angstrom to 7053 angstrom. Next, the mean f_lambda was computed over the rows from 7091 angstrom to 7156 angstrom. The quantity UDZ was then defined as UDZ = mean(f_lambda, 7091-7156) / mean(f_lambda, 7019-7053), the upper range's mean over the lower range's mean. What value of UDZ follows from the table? 0.90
